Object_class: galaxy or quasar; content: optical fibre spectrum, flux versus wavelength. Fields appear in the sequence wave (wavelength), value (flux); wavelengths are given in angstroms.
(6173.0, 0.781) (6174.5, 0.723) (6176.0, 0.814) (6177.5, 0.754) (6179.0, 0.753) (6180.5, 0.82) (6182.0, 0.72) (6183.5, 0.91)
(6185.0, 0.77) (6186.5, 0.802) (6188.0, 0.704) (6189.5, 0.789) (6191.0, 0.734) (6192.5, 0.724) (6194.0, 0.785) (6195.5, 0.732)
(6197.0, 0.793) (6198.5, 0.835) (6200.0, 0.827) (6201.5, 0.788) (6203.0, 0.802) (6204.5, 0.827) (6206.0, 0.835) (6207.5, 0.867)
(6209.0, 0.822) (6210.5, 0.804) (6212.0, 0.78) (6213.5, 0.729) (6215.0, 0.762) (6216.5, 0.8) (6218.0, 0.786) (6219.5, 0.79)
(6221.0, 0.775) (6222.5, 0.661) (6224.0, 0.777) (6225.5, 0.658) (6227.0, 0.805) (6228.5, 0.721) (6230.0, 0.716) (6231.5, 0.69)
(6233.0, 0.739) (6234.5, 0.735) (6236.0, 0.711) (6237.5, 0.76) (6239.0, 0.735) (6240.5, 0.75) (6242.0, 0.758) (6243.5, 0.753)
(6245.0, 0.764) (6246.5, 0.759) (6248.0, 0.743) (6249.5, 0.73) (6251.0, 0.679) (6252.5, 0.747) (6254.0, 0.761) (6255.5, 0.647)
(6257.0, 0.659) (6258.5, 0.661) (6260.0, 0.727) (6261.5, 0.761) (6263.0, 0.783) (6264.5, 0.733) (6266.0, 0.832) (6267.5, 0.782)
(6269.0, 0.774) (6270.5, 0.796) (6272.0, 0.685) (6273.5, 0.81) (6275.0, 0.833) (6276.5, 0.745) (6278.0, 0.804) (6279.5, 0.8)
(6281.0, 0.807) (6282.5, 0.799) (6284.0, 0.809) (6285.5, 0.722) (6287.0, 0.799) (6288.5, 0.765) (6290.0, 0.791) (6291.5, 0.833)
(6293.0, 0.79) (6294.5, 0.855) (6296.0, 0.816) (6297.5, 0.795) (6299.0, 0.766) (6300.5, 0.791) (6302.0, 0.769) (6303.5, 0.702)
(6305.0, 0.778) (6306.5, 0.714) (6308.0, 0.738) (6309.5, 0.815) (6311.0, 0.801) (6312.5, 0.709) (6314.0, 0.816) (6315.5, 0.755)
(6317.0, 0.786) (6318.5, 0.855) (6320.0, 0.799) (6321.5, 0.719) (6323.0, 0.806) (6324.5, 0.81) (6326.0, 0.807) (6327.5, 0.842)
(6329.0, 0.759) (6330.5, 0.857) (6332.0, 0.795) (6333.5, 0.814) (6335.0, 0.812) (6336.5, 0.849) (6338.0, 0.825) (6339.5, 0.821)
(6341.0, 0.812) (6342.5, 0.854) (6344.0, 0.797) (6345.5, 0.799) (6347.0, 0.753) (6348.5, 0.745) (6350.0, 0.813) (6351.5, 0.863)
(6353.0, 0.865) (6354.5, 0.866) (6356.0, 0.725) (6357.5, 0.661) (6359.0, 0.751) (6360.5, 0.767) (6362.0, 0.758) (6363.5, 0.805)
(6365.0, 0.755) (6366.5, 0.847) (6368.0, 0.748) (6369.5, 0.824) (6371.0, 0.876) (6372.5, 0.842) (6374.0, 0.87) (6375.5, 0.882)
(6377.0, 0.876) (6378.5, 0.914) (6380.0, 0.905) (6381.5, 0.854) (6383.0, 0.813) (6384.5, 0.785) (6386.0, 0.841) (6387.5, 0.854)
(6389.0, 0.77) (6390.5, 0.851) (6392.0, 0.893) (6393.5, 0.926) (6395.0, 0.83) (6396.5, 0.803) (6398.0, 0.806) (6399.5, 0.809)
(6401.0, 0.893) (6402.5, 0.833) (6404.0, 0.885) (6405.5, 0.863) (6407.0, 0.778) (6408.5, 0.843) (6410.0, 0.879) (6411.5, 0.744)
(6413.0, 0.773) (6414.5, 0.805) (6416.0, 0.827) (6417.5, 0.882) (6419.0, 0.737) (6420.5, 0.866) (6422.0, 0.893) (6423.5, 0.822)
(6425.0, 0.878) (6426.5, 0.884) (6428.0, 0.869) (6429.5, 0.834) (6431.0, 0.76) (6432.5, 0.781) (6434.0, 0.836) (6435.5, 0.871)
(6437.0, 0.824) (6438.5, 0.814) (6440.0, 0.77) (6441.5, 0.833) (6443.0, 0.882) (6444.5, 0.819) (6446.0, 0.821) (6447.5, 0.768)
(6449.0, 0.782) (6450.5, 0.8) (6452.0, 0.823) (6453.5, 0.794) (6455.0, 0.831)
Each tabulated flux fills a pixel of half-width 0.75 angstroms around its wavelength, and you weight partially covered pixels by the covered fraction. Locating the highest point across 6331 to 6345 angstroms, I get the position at 6342.5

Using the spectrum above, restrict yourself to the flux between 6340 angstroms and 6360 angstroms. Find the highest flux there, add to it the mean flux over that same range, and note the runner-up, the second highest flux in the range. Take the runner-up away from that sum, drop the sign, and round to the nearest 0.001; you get 0.794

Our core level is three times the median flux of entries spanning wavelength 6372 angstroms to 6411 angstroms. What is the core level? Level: 2.56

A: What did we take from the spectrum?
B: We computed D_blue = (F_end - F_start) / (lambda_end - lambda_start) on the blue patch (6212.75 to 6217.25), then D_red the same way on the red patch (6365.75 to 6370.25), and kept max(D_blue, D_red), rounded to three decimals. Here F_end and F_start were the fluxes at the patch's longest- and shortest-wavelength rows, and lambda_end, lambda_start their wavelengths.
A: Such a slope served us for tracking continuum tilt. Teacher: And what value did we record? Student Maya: 0.024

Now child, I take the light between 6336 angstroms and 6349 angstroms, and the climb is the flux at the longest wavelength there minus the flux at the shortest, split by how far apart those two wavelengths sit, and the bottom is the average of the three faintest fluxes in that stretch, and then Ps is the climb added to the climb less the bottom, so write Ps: -0.782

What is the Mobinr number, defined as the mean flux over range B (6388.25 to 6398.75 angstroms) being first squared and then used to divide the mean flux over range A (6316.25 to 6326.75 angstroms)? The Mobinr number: 1.131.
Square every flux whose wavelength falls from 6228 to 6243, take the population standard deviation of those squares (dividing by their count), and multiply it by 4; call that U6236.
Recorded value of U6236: 0.123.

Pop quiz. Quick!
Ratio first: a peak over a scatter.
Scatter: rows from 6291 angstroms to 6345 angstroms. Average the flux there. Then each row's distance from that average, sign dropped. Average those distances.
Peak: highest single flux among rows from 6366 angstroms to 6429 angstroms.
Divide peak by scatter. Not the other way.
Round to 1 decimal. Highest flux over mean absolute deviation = 28.9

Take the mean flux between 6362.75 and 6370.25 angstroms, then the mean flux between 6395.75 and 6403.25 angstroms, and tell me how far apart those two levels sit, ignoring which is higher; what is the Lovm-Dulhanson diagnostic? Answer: 0.033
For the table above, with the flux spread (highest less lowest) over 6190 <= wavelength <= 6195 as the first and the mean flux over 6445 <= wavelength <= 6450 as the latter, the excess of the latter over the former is 0.73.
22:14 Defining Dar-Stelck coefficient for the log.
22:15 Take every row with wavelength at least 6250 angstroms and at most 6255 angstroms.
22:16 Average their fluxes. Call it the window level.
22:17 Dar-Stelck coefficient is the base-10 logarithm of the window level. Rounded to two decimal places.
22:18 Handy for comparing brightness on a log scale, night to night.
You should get -0.14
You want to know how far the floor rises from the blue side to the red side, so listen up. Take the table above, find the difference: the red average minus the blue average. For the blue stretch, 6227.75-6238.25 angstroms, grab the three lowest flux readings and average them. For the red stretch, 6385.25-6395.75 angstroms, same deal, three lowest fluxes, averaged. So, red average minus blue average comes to 0.11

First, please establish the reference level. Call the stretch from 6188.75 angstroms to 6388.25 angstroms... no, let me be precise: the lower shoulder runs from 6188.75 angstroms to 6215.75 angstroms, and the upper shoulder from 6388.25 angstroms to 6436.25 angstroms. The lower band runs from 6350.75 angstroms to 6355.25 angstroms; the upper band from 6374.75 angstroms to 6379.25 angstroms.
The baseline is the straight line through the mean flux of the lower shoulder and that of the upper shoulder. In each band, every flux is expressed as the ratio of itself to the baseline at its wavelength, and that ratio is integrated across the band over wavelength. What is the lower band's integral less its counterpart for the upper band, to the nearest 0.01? -0.11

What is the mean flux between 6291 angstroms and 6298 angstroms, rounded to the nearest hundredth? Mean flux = 0.82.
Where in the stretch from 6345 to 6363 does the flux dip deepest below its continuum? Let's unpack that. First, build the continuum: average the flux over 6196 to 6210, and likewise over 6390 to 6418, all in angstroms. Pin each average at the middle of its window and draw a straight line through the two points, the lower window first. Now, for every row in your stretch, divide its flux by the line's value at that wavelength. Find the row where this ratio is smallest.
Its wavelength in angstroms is 6357.5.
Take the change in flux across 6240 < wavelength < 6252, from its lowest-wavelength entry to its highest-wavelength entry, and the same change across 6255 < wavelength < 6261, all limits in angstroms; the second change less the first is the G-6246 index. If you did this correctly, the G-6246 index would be 0.151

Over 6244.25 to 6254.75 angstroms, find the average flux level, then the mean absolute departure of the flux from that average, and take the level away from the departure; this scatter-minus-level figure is -0.720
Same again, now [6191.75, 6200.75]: -0.746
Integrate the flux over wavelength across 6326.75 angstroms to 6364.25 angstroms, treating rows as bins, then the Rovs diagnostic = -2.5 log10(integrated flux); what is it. -3.69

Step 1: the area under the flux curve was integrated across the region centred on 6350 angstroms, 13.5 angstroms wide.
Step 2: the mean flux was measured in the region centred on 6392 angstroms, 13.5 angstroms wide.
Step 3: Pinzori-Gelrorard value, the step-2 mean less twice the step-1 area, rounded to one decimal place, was -20.8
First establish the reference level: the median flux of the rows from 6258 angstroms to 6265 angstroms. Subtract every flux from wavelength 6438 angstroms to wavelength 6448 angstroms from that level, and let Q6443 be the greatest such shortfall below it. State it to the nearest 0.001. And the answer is -0.035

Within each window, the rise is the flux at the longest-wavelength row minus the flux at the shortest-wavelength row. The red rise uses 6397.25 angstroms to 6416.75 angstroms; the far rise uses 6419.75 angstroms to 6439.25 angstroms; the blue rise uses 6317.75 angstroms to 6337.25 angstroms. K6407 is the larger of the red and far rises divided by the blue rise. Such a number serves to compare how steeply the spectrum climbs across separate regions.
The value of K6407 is -3.5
